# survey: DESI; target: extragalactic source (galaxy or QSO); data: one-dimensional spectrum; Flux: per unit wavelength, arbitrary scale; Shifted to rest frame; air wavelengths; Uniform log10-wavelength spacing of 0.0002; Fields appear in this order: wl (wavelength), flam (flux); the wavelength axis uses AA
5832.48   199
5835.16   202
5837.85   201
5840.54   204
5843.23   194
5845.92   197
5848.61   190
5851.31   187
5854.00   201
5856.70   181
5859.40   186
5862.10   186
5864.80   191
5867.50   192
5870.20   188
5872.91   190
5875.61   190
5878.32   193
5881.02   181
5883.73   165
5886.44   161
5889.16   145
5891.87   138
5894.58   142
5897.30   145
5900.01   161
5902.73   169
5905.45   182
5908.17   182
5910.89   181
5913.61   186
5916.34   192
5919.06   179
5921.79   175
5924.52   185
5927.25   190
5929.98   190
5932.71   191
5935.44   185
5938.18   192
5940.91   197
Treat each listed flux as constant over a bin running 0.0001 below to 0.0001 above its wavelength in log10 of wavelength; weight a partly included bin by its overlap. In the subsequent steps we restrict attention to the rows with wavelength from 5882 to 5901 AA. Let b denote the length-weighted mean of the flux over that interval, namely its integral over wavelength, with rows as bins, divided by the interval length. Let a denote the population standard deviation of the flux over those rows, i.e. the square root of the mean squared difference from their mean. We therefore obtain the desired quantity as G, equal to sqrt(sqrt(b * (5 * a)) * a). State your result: 30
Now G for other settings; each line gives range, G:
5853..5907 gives 50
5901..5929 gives 22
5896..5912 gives 38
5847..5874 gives 18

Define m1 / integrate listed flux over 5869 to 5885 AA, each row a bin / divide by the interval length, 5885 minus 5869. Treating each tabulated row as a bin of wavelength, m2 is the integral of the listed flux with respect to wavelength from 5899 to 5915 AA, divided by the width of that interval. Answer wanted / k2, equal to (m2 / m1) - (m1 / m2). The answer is -0.08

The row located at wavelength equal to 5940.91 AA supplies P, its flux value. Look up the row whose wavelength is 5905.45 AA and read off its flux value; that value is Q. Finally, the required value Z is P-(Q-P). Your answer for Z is 212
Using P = 197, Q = 182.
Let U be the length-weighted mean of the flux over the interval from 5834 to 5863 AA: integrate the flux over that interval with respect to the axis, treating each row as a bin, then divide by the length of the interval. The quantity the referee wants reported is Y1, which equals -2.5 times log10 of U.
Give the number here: -5.72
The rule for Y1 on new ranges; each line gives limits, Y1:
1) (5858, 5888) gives -5.66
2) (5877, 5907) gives -5.52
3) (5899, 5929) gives -5.64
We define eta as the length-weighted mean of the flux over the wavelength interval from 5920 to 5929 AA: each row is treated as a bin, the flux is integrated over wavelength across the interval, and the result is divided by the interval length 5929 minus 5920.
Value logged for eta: 183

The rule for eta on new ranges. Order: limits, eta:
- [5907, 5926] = 183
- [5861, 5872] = 189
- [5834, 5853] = 196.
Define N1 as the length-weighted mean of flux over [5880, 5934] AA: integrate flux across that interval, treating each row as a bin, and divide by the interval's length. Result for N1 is 172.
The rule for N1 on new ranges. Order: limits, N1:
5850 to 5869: 189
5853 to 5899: 175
